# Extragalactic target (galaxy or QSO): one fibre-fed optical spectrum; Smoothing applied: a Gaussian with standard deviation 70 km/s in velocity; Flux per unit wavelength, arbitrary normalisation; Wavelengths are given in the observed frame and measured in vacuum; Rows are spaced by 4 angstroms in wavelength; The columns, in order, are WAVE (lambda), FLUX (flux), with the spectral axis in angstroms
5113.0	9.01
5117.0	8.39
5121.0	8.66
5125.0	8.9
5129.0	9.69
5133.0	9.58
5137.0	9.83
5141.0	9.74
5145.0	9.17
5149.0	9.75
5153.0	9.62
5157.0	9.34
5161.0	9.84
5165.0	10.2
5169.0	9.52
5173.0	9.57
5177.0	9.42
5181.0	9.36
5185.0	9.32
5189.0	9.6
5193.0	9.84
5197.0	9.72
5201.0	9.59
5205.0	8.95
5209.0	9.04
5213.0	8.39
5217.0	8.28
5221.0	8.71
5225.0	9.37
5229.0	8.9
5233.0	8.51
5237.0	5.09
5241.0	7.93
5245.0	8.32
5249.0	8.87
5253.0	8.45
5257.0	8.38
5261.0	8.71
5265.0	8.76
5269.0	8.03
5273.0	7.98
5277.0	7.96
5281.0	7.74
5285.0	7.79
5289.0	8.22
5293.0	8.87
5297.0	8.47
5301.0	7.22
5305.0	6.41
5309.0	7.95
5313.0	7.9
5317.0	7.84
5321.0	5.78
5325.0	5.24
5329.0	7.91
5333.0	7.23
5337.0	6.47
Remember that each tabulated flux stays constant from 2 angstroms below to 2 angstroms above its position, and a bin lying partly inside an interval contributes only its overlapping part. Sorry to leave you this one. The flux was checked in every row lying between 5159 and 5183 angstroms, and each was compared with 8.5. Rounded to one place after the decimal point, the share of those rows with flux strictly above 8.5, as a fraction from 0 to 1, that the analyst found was 1.0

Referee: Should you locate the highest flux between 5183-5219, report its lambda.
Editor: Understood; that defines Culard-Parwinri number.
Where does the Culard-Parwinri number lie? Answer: 5193.0 angstroms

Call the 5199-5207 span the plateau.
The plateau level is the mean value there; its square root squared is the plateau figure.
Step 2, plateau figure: 9.3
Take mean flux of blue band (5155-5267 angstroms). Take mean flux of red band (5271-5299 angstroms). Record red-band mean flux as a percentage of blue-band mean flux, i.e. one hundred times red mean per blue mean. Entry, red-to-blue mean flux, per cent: 91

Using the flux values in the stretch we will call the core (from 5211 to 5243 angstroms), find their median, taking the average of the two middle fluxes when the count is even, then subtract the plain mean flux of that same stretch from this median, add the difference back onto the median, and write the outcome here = 8.8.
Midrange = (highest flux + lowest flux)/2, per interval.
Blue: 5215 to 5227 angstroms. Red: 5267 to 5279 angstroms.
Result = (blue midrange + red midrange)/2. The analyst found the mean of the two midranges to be 8.41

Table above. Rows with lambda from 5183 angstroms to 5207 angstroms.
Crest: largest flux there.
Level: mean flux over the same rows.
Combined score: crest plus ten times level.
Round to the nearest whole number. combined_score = 105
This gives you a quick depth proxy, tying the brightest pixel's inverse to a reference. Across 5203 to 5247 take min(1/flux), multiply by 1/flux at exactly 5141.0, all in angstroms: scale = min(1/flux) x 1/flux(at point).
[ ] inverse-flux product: 0.0110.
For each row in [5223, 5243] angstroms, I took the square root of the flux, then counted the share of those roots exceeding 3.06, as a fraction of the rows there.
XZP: 0.20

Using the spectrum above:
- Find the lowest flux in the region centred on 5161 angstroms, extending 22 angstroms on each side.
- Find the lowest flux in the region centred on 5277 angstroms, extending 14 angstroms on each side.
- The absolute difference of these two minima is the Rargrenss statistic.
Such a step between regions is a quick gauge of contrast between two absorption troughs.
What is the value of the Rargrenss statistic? 1.4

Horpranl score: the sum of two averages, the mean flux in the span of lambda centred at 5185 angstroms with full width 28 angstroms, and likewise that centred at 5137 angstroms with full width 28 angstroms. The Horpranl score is 19.1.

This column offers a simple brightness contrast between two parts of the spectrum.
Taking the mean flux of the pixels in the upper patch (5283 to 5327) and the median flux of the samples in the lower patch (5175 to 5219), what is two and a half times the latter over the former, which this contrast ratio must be 3.15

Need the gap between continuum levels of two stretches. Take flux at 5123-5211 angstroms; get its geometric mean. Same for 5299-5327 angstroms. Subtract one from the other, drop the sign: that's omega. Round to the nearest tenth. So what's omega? 2.7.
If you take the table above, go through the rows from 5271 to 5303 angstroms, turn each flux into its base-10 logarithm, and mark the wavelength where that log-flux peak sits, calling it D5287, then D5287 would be 5293.0 angstroms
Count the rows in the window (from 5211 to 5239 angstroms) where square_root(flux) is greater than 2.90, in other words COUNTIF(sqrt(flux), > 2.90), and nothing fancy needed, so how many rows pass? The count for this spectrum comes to 4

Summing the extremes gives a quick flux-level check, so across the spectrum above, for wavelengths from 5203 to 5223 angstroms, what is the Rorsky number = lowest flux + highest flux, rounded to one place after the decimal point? 17.3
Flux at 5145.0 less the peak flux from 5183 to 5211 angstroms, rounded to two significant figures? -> -0.67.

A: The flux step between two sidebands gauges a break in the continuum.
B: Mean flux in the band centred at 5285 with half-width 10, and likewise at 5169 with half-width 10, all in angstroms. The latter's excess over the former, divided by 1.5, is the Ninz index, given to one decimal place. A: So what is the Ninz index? 1.1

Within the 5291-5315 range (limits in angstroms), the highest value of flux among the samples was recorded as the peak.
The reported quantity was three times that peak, 26.6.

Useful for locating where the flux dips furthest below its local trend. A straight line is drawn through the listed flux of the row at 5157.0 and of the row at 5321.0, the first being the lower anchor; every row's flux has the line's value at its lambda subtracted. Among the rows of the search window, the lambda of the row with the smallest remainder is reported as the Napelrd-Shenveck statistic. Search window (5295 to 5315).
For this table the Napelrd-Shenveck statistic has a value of 5305.0 angstroms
